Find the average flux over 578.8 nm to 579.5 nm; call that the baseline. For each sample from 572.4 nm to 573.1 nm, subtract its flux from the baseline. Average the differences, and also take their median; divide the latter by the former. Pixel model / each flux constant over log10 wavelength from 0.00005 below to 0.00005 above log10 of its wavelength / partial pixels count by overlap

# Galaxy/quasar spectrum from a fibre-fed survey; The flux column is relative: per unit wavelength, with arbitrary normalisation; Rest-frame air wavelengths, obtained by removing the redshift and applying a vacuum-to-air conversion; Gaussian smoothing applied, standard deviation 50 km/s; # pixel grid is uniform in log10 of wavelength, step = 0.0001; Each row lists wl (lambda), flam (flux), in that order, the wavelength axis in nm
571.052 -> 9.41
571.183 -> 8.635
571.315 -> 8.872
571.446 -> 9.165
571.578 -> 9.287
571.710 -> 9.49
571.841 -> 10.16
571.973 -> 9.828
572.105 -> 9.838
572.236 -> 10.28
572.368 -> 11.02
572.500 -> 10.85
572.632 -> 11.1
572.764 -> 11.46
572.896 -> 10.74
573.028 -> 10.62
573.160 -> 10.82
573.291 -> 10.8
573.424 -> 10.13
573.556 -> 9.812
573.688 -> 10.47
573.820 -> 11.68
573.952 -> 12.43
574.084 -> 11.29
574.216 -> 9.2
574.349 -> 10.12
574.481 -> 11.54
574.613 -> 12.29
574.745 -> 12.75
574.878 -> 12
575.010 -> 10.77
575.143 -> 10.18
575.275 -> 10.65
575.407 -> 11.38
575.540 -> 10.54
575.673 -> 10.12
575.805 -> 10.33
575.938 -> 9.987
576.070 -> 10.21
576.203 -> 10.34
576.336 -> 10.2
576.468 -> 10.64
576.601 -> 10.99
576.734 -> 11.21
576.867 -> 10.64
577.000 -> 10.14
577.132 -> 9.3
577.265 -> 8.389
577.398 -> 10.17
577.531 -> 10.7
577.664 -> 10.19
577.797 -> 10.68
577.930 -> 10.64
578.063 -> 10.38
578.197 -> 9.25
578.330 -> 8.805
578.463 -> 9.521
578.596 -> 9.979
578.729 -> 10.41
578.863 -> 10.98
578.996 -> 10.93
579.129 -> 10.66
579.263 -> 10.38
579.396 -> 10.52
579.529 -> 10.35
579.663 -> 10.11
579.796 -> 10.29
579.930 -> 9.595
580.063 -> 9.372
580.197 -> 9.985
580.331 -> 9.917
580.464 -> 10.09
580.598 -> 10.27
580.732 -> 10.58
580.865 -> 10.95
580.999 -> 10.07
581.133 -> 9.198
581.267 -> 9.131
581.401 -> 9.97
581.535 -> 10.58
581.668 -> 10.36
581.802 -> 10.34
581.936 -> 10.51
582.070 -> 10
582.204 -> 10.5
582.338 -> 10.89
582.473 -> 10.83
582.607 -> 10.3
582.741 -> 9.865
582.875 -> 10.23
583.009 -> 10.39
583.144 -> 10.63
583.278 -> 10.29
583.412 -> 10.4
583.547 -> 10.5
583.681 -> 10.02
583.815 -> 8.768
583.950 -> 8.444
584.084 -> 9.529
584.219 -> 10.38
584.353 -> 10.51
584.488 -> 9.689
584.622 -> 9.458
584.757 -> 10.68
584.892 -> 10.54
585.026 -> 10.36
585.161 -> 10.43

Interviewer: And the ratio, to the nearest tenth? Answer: 0.6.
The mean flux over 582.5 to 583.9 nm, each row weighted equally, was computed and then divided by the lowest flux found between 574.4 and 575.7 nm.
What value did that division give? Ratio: 1.00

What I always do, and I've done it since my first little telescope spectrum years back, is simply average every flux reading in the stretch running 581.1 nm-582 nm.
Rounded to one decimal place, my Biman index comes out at 10.0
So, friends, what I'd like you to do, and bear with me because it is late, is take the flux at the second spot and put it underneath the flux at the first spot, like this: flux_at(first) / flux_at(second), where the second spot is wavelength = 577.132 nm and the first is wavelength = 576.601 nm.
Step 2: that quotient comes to 1.18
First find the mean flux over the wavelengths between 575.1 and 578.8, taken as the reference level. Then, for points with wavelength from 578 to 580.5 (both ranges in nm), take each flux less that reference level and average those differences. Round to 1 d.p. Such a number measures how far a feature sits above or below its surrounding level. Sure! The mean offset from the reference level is -0.1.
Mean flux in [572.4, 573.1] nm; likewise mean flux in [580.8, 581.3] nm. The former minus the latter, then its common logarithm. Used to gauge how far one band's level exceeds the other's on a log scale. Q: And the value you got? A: 0.0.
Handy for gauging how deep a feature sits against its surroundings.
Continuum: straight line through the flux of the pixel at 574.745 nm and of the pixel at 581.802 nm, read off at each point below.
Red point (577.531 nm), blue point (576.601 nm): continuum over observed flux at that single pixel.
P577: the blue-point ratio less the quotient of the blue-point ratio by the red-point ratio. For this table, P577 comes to 0.10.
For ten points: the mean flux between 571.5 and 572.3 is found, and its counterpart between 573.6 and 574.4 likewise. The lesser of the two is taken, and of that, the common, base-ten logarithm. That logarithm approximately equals 0.99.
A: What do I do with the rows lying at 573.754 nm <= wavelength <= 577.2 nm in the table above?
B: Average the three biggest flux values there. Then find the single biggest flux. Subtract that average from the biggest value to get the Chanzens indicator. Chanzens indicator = 0.26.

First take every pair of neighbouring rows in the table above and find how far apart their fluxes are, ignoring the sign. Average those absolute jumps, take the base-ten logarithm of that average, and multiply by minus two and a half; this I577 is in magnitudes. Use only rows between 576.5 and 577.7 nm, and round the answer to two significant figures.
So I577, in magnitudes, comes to 0.34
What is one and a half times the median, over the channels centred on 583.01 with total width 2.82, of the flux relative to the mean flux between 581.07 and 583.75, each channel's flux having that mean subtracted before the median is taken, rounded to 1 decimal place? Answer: 0.2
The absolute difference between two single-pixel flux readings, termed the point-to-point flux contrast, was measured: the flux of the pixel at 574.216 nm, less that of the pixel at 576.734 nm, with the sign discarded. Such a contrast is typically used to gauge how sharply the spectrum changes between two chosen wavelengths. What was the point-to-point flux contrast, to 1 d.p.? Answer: 2.0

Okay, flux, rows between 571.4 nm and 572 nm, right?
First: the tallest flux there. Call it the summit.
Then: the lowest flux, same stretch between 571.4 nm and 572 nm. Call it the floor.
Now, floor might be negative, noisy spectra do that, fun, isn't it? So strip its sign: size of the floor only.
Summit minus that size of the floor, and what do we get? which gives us 1.0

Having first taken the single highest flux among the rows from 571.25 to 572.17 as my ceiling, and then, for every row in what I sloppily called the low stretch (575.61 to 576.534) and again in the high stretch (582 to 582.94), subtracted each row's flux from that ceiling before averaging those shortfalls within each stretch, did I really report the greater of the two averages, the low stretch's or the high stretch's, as -0.10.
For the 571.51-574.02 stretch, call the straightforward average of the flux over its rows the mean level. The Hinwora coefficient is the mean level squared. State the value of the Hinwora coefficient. 112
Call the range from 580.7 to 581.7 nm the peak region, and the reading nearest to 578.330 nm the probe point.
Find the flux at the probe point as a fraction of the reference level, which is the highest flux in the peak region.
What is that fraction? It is 0.80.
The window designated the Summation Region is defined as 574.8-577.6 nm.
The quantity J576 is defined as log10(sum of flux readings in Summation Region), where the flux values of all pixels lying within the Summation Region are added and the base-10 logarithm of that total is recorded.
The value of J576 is 2.3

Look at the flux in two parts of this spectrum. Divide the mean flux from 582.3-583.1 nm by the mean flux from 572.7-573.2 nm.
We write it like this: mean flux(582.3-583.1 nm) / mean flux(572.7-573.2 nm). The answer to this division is 0.95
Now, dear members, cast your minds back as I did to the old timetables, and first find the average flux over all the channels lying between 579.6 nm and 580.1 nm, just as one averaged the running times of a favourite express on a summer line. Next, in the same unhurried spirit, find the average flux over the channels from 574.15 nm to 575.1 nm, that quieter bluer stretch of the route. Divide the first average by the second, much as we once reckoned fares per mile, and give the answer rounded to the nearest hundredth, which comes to 0.88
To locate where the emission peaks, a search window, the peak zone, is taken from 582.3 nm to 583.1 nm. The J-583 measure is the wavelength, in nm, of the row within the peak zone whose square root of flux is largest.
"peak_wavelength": 582.338 nm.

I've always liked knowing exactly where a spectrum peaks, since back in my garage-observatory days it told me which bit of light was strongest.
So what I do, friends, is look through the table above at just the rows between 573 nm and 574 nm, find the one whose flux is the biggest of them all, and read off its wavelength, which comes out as 573.952 nm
